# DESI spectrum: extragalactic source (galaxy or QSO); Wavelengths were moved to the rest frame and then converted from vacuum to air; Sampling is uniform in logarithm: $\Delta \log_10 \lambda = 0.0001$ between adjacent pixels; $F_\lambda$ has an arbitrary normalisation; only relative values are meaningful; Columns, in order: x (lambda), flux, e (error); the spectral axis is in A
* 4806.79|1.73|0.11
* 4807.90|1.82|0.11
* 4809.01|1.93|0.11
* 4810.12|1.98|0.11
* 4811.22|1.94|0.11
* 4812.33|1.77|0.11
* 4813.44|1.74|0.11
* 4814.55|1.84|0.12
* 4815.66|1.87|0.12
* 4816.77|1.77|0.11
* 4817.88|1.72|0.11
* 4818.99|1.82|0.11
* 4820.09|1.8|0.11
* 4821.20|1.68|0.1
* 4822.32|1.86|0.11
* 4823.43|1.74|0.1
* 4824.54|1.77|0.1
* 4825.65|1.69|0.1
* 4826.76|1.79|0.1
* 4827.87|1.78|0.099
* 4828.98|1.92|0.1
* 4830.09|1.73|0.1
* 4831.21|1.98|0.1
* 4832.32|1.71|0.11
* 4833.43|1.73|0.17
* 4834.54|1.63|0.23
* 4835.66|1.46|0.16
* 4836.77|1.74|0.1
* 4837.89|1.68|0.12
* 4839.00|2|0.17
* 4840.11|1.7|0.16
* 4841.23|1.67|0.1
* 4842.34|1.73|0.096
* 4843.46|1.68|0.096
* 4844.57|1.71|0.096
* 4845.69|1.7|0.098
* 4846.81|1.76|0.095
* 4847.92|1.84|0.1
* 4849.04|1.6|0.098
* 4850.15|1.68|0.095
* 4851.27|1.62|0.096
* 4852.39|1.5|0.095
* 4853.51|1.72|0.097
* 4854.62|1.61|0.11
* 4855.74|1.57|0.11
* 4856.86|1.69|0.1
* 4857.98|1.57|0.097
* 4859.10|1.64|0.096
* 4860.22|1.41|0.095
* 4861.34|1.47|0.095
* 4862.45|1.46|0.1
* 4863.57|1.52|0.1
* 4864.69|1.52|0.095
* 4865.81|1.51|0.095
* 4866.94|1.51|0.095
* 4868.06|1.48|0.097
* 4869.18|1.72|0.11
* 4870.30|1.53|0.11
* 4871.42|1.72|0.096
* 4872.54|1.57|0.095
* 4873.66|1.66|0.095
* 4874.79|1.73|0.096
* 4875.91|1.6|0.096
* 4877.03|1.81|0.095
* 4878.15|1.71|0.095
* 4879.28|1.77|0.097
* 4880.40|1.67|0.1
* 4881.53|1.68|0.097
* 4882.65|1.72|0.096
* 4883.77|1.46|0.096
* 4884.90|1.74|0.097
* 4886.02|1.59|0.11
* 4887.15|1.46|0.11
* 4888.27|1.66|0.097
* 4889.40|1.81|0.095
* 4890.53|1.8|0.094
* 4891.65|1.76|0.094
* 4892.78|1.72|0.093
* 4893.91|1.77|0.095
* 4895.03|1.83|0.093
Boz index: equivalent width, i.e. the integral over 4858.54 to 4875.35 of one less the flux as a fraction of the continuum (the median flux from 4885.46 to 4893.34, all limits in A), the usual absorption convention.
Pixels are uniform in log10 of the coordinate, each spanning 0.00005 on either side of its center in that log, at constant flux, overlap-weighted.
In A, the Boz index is 1.5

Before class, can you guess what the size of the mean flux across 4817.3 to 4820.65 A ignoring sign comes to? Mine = 1.78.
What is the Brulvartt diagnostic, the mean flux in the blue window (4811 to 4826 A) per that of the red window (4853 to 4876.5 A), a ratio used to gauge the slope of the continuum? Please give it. 1.13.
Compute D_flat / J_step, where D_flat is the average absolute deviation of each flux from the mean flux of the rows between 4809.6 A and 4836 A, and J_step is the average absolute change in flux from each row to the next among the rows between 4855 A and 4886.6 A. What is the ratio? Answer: 0.76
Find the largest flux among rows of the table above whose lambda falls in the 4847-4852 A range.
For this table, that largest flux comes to 1.84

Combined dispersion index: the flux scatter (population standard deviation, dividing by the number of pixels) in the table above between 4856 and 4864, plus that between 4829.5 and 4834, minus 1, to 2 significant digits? -0.79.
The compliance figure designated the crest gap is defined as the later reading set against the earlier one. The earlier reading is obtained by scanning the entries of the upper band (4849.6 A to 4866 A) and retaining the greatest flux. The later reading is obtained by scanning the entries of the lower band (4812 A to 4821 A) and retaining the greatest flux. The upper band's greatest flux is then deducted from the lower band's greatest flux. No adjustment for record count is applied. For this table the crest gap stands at 0.15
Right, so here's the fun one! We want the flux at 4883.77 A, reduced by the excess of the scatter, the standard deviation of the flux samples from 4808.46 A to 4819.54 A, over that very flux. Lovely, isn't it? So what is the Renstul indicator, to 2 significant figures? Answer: 2.8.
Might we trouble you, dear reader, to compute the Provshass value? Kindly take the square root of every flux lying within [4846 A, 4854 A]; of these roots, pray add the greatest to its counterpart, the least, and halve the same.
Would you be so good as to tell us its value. 1.29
